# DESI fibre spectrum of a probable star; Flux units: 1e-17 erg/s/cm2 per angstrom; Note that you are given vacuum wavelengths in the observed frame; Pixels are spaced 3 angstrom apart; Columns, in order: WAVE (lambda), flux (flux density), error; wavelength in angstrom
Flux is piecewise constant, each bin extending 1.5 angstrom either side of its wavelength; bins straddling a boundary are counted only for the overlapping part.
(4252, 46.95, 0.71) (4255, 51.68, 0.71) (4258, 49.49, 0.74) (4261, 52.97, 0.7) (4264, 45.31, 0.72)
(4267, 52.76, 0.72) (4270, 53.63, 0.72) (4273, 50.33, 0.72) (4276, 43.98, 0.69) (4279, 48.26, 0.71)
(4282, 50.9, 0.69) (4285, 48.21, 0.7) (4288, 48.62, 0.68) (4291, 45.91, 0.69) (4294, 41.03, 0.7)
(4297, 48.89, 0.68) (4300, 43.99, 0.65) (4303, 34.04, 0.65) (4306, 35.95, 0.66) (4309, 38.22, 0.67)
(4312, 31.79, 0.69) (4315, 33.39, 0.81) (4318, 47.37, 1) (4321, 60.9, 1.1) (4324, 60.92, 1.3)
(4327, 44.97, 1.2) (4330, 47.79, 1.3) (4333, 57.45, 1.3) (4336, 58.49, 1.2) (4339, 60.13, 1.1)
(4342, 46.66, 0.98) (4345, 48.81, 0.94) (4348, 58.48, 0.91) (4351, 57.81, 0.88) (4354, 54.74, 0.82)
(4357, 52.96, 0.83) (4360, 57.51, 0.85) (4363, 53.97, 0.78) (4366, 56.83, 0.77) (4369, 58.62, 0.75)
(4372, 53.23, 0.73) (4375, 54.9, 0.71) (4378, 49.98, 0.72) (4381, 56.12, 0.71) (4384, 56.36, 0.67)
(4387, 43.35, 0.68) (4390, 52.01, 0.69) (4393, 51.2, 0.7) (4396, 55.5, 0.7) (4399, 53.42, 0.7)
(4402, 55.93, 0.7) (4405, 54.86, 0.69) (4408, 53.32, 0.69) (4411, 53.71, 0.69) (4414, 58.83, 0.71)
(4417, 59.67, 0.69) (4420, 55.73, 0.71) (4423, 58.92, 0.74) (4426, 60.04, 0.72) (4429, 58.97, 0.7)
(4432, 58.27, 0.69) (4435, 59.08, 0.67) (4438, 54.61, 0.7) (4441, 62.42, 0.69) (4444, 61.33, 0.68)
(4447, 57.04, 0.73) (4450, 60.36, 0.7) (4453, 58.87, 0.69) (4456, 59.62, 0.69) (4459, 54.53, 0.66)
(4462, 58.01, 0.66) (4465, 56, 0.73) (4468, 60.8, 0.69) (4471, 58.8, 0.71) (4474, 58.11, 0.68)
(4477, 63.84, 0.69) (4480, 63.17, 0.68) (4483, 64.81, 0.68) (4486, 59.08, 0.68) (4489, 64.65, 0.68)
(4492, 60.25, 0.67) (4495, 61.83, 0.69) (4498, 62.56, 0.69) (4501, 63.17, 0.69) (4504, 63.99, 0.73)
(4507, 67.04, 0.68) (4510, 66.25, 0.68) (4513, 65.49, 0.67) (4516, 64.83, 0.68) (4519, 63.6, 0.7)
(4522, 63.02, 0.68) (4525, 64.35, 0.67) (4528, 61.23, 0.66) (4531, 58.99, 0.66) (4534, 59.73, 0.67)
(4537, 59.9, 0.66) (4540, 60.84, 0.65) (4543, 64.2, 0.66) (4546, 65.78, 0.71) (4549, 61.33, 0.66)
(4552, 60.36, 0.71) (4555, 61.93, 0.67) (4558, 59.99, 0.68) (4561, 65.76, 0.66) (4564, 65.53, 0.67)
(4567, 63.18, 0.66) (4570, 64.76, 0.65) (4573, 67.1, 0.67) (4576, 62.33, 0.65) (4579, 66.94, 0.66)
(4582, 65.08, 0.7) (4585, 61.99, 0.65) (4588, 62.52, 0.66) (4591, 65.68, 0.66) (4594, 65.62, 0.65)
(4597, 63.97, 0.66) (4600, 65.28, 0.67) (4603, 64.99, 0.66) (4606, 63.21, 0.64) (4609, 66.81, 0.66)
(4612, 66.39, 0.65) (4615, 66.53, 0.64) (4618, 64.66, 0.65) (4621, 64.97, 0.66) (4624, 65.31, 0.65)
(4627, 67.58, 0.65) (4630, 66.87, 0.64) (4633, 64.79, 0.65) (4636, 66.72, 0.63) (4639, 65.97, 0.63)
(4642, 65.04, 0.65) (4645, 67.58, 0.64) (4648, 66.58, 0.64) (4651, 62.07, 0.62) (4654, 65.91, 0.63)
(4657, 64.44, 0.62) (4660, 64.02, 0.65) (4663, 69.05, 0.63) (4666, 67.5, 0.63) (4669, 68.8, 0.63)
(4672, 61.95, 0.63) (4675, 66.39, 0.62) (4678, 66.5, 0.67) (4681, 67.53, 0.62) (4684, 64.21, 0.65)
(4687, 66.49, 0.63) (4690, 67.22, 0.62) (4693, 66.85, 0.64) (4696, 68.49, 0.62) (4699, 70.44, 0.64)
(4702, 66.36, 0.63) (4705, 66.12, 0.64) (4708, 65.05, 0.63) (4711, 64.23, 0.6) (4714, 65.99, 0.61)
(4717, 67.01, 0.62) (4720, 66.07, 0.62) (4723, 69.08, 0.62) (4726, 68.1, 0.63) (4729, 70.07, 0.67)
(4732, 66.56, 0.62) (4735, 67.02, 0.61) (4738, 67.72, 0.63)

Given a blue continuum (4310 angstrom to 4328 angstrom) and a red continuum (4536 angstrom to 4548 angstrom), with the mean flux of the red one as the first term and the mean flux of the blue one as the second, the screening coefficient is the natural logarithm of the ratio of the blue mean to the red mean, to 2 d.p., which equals -0.30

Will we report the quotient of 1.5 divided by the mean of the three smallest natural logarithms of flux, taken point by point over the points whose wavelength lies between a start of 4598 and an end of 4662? 0.362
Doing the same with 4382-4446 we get 0.386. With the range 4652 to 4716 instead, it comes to 0.362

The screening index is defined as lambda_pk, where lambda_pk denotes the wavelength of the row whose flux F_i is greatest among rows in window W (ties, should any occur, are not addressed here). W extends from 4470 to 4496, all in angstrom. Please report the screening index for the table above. 4483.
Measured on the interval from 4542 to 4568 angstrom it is 4546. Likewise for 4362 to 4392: 4369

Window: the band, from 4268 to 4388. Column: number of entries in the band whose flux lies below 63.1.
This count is 40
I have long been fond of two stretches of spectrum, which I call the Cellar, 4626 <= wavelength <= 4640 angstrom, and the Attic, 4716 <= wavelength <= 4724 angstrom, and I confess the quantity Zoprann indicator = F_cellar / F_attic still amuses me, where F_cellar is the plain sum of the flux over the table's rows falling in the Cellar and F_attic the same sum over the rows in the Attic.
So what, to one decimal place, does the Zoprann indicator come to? 1.6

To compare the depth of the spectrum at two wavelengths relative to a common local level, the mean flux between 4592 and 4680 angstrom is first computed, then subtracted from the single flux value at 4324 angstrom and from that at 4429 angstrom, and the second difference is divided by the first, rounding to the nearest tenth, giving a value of 1.4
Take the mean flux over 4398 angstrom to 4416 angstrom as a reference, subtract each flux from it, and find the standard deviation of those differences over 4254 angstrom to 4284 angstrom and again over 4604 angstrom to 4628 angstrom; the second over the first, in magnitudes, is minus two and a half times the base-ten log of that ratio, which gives 0.9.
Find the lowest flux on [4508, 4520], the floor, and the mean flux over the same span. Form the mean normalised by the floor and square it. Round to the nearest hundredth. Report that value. 1.05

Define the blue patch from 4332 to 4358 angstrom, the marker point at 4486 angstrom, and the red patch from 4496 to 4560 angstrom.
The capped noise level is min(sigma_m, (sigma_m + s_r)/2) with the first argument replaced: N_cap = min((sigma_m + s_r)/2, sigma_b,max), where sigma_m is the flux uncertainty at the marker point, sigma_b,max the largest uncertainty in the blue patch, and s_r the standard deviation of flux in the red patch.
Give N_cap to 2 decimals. 1.30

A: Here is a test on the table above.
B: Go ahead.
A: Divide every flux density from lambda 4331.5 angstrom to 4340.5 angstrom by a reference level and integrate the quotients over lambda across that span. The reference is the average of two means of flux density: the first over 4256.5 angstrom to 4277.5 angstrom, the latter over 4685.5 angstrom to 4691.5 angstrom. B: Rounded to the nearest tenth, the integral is 9.1 angstrom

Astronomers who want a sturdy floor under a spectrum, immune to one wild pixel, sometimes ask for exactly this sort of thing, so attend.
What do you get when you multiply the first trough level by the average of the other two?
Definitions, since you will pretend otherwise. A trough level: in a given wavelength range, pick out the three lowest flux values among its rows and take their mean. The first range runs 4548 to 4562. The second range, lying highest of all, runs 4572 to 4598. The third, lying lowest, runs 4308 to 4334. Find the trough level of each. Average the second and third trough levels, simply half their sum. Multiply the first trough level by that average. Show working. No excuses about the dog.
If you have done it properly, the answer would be 2929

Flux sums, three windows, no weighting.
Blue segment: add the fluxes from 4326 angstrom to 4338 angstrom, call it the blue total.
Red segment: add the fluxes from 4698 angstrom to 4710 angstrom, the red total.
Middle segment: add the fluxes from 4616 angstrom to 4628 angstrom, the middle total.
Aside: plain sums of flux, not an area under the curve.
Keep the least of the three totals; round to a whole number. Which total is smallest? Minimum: 209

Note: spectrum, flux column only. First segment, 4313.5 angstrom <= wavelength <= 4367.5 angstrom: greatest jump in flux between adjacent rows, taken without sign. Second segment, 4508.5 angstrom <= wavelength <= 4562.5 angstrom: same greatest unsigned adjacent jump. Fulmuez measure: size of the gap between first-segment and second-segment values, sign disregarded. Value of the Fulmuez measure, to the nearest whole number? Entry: 10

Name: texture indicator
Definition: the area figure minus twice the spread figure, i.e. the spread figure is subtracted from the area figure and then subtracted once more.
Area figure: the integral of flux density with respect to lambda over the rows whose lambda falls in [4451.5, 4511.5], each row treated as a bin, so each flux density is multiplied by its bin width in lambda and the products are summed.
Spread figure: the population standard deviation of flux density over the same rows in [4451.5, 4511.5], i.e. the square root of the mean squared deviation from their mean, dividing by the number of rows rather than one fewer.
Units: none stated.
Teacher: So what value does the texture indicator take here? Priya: 3670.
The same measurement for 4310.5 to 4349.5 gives 1952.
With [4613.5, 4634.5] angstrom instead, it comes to 1380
